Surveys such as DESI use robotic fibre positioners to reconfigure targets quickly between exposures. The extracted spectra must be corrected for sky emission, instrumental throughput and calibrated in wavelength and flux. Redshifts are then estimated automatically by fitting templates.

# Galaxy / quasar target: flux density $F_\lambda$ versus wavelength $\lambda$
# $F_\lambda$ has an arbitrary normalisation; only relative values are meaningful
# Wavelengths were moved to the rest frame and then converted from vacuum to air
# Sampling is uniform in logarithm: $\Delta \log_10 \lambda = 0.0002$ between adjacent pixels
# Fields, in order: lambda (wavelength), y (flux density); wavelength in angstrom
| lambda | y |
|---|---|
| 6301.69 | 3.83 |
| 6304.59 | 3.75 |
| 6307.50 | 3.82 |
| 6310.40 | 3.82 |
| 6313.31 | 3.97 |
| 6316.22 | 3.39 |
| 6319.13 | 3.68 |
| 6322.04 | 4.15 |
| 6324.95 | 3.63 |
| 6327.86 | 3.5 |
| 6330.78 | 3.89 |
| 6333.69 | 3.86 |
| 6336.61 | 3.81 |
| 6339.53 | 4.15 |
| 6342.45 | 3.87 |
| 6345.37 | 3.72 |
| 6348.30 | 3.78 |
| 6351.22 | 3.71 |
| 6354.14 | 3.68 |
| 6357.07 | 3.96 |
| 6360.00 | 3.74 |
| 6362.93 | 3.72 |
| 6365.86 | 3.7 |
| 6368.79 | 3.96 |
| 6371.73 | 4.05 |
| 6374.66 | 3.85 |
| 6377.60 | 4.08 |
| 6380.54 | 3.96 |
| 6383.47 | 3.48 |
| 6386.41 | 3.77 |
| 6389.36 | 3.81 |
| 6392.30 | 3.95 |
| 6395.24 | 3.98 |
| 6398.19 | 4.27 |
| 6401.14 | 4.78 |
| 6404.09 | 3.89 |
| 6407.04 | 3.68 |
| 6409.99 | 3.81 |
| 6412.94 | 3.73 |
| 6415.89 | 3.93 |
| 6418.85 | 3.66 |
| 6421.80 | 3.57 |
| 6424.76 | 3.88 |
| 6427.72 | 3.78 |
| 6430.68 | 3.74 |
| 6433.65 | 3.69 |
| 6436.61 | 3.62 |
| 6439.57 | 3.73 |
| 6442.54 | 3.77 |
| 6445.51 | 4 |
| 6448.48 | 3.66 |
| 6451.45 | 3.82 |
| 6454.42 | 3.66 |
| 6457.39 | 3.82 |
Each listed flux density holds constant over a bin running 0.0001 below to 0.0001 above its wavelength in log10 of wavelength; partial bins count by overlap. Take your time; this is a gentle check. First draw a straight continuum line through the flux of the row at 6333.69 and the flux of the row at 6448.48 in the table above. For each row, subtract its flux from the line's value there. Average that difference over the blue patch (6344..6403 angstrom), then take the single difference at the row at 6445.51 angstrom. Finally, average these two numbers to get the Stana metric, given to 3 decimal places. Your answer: -0.221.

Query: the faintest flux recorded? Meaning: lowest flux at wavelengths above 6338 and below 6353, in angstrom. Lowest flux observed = 3.71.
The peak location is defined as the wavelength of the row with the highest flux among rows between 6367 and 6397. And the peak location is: 6377.60 angstrom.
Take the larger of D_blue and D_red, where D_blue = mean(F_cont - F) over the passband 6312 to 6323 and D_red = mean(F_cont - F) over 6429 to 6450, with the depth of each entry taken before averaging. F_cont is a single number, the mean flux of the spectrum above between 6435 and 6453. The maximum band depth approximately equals 0.02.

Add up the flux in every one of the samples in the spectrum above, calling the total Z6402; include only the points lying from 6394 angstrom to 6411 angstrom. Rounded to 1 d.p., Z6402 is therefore 24.4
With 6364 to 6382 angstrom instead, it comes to 23.6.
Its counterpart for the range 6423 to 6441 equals 22.4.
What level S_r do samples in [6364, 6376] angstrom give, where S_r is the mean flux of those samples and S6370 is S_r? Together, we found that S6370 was 3.89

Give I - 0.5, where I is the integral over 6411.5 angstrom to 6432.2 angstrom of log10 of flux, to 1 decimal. 11.4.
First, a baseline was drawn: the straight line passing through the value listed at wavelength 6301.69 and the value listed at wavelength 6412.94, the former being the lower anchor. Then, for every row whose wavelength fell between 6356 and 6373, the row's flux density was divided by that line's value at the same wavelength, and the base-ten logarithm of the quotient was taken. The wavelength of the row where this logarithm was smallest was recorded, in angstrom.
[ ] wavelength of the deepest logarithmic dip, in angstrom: 6365.86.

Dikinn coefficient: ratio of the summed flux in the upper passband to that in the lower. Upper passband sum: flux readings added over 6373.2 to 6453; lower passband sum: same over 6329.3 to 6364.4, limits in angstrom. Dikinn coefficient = 2.3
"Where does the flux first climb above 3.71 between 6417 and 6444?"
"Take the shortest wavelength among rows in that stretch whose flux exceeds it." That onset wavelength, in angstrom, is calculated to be 6424.76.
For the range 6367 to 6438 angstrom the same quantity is 6368.79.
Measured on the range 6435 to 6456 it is 6439.57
